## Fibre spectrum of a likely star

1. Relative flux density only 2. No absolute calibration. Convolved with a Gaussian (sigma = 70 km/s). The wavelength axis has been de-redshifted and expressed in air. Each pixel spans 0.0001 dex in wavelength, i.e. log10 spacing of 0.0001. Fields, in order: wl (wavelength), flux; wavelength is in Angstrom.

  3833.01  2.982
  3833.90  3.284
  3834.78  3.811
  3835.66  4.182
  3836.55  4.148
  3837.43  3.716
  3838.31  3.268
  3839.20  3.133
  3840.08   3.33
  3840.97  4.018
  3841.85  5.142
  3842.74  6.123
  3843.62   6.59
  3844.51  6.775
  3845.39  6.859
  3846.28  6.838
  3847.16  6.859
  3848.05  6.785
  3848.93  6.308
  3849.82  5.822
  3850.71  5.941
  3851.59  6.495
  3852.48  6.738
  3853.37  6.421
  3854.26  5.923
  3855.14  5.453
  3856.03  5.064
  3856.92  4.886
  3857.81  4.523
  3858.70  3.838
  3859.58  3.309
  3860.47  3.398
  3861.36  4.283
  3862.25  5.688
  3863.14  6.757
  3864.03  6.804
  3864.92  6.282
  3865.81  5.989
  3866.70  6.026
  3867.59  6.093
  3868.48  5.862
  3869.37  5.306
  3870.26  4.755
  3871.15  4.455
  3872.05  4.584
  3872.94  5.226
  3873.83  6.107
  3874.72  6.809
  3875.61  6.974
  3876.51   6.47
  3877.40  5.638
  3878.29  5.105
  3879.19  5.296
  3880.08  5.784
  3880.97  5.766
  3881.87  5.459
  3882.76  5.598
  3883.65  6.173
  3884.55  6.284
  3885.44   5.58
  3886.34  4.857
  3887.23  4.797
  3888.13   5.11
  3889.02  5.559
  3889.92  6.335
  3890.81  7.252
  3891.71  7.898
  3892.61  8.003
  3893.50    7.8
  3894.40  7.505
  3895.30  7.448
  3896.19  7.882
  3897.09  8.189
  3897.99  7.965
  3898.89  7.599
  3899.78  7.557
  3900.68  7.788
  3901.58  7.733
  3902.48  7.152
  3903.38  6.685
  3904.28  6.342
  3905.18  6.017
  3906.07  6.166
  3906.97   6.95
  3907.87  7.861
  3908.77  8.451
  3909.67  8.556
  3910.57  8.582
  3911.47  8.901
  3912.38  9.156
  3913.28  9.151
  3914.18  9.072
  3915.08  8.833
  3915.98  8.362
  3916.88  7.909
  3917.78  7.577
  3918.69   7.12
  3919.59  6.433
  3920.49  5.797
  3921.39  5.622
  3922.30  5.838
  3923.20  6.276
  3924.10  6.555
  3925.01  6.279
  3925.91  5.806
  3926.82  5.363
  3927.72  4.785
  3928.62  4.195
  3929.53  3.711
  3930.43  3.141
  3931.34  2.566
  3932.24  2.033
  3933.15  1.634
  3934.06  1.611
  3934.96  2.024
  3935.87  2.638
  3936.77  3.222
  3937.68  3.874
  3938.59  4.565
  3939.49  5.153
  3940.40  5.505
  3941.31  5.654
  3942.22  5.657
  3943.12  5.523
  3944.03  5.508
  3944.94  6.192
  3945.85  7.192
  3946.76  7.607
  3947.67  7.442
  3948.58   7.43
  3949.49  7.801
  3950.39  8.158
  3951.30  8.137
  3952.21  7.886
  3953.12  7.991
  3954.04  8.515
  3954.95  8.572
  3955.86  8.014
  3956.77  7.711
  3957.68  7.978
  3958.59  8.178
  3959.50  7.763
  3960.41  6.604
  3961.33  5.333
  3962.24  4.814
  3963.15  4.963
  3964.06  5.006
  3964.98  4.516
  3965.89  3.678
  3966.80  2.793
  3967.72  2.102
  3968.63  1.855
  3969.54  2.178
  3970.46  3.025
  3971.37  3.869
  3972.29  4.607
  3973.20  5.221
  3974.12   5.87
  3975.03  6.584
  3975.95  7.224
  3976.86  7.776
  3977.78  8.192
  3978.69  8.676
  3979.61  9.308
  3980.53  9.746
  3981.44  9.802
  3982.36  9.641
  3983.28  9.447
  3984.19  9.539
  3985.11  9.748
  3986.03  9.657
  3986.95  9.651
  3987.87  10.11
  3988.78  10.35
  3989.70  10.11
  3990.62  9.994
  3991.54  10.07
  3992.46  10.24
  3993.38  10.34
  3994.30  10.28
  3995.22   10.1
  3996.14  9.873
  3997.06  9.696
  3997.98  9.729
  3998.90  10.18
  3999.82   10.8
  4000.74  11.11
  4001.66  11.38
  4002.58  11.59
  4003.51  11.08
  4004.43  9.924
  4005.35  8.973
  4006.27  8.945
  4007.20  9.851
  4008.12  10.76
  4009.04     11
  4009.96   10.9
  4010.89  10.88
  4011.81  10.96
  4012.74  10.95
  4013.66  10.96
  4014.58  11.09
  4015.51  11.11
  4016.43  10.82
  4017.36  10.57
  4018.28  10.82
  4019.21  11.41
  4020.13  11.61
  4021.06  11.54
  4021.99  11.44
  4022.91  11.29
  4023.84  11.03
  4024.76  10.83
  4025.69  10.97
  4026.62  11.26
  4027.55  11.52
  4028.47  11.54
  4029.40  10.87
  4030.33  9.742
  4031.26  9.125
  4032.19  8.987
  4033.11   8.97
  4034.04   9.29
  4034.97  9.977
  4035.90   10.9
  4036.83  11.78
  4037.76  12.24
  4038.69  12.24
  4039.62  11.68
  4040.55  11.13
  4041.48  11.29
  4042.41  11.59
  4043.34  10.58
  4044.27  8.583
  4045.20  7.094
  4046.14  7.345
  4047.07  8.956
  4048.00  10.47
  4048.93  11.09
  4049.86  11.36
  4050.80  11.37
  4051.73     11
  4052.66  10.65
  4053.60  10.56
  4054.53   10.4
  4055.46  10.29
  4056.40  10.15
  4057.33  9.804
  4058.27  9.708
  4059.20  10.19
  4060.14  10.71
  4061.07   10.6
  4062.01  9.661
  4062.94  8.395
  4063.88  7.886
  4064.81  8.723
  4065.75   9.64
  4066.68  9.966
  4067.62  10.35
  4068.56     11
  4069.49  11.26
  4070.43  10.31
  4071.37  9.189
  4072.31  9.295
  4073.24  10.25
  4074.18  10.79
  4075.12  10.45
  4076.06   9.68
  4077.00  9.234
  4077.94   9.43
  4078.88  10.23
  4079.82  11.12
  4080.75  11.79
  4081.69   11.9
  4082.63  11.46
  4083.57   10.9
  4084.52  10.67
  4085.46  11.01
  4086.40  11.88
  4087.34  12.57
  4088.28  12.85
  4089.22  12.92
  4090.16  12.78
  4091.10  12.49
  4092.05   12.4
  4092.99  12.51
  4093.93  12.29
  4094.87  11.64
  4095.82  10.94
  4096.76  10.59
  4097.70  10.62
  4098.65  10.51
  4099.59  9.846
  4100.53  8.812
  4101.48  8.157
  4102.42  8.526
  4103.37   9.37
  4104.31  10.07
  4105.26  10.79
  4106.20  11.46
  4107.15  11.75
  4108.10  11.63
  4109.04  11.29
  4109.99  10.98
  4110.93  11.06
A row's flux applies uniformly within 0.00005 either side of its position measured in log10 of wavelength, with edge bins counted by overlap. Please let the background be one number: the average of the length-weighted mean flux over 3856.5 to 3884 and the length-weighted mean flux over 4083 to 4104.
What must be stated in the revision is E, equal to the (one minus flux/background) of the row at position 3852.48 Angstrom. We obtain 0.19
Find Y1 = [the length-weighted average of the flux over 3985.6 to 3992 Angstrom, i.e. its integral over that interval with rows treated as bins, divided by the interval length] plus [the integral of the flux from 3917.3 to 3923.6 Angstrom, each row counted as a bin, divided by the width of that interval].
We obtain 16.4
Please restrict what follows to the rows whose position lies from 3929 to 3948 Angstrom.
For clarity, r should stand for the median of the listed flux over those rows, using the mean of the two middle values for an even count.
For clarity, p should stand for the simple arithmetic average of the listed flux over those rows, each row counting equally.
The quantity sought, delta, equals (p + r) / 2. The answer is 4.5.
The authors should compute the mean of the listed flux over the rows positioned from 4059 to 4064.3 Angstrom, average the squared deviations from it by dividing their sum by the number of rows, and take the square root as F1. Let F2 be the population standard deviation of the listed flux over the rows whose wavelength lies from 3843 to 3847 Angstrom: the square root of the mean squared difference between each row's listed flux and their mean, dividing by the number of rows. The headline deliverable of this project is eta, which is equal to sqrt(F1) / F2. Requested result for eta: 9.8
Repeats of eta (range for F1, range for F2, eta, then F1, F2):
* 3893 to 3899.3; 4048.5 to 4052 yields 3.1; 0.25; 0.16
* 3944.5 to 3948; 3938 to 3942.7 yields 1.8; 0.55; 0.41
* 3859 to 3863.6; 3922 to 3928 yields 2.1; 1.34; 0.57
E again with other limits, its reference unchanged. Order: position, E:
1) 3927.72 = 0.42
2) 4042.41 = -0.40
